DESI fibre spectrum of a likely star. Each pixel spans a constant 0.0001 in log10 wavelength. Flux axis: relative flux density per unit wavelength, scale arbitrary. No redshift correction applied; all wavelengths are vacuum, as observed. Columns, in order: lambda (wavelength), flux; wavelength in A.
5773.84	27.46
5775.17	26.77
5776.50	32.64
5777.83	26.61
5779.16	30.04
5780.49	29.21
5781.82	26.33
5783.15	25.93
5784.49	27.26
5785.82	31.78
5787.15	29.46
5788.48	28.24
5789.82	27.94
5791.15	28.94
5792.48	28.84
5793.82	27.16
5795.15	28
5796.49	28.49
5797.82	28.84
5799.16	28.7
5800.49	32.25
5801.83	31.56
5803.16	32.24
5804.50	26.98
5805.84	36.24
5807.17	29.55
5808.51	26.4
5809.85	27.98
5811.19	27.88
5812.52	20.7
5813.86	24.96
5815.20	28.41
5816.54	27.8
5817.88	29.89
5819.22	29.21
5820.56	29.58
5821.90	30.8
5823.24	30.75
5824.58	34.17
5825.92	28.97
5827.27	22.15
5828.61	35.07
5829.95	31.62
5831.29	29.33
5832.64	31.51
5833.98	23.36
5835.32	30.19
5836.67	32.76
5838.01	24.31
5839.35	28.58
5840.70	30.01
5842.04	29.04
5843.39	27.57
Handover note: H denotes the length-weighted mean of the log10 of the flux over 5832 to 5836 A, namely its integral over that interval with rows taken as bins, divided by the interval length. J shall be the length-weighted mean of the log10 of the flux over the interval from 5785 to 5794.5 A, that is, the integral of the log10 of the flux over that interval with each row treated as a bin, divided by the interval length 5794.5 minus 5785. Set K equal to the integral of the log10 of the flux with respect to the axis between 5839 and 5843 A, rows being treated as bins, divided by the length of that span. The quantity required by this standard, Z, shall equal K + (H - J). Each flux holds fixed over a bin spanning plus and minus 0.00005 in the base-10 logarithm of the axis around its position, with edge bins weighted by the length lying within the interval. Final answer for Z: 1.45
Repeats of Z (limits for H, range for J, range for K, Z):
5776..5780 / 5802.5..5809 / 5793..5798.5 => 1.44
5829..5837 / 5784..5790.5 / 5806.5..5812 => 1.45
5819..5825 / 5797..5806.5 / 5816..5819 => 1.46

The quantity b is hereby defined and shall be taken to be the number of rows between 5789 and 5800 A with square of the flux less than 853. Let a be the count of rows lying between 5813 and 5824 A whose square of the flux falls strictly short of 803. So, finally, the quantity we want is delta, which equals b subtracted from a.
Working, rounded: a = 2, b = 8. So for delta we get -6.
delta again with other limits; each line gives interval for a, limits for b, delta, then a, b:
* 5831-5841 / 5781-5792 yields -4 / 2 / 6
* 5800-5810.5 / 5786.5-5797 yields -4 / 3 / 7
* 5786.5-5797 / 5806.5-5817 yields -3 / 4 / 7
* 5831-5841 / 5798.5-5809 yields -1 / 2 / 3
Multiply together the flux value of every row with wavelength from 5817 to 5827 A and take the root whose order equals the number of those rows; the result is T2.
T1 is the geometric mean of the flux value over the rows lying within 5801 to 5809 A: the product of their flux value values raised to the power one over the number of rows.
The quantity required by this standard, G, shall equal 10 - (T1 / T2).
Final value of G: 9.00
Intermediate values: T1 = 30.3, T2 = 30.4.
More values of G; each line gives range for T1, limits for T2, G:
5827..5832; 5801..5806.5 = 9.08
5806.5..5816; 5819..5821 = 9.10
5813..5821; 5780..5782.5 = 8.98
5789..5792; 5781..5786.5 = 8.97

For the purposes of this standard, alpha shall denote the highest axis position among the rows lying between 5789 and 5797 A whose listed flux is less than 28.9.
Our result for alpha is 5796.49 A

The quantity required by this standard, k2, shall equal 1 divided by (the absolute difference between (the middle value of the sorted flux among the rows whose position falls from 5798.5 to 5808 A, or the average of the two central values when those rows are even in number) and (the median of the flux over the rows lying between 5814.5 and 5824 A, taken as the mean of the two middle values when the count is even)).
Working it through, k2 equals 0.51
